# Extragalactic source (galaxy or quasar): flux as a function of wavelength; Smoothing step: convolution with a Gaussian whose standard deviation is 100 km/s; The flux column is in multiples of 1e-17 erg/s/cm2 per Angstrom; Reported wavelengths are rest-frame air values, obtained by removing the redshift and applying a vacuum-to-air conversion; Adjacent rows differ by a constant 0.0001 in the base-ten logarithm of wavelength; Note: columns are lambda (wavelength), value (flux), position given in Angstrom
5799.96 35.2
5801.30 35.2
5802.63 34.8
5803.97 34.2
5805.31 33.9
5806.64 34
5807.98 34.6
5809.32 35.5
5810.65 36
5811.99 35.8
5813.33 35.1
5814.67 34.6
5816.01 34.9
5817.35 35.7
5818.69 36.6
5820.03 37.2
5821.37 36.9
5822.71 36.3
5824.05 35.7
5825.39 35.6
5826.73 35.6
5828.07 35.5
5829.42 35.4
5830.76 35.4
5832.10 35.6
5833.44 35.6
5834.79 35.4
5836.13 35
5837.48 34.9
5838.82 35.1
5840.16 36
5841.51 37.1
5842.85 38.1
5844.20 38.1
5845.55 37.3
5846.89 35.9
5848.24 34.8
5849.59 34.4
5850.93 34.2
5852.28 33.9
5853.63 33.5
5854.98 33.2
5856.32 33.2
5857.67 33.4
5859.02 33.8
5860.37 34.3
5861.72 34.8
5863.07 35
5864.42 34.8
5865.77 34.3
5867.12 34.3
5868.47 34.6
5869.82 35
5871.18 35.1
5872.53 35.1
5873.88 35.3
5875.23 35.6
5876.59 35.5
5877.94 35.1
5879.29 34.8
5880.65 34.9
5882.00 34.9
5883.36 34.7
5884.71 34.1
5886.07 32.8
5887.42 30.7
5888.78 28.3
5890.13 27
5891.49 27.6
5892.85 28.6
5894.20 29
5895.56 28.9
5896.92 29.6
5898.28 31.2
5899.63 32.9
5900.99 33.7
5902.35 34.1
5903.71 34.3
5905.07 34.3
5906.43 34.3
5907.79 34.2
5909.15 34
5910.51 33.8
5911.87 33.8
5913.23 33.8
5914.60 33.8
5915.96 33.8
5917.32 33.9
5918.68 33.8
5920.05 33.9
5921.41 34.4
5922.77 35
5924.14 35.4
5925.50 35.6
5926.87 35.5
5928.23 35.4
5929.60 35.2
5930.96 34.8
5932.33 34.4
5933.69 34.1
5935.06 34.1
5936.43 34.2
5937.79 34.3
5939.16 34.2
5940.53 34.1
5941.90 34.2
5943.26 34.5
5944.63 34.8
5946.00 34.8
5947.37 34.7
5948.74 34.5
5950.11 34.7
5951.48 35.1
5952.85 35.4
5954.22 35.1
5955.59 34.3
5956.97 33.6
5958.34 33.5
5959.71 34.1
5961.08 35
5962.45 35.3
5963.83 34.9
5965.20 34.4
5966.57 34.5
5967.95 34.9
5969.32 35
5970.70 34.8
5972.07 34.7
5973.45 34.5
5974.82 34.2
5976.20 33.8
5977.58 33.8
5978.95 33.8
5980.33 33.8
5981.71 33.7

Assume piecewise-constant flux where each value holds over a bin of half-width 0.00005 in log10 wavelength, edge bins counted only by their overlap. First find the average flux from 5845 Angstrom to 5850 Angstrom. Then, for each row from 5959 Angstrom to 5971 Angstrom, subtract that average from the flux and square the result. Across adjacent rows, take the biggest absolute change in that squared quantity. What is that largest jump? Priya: 1.9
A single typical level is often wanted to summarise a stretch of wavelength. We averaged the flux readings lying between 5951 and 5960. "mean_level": 34.4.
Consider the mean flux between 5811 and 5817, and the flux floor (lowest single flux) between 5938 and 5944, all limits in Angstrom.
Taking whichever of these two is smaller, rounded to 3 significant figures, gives 34.1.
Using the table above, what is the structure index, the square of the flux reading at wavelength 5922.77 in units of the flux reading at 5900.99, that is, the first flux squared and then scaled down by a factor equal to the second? 36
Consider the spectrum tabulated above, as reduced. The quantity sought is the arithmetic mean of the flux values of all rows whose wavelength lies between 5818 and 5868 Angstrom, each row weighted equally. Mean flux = 35.3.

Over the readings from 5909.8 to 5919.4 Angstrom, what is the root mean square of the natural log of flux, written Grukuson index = 3.52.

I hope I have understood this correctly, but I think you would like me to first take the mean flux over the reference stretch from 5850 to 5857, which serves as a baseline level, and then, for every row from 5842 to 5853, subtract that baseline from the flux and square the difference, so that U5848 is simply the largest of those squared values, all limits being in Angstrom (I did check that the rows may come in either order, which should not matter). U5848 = 20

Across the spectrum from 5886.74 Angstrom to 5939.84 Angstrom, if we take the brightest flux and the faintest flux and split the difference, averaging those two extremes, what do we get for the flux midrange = 31.3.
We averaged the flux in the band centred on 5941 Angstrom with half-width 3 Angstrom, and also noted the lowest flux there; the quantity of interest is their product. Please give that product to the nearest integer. 1168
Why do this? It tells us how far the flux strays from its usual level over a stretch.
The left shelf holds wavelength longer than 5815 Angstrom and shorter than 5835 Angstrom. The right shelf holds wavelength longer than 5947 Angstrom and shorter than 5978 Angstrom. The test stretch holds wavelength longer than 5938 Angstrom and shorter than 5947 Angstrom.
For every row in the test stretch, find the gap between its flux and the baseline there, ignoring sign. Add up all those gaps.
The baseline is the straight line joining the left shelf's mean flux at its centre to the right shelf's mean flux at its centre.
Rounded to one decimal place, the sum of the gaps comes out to 2.2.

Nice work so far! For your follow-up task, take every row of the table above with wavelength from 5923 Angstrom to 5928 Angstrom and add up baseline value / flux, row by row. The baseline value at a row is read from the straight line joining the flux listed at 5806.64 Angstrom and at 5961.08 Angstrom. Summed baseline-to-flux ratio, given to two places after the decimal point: 2.94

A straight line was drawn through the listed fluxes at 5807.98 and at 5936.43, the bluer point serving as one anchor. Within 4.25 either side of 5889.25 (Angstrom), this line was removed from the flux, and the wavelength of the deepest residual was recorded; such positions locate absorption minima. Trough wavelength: 5890.13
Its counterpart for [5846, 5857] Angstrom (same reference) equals 5854.98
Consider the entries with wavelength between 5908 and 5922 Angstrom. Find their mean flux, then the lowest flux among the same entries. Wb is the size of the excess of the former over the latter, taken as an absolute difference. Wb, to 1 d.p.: 0.1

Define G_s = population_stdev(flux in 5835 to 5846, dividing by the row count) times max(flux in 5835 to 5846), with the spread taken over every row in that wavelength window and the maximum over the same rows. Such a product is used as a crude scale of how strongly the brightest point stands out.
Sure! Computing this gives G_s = 49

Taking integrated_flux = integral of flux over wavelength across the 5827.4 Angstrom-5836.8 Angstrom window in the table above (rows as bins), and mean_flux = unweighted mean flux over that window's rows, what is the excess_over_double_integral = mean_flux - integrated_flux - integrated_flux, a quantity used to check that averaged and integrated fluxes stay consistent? -630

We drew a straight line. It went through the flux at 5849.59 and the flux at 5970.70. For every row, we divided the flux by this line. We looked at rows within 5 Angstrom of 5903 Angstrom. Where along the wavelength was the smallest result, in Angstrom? 5898.28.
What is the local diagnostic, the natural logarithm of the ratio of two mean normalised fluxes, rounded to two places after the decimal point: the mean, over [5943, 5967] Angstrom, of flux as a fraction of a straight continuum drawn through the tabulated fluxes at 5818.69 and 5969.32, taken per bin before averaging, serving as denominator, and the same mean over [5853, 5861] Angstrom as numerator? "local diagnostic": -0.06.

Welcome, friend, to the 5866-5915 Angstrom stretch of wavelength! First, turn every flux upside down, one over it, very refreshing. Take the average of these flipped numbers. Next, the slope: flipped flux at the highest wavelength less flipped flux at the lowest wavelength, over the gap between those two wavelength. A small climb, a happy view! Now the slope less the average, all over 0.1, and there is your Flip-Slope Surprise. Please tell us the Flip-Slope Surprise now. -0.304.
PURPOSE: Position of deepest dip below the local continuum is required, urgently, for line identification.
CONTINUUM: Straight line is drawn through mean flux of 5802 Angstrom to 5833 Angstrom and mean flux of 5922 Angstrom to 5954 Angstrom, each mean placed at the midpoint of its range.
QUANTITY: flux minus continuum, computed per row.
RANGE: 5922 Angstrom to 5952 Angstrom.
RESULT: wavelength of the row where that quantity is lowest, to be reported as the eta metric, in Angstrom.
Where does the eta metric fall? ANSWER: 5933.69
